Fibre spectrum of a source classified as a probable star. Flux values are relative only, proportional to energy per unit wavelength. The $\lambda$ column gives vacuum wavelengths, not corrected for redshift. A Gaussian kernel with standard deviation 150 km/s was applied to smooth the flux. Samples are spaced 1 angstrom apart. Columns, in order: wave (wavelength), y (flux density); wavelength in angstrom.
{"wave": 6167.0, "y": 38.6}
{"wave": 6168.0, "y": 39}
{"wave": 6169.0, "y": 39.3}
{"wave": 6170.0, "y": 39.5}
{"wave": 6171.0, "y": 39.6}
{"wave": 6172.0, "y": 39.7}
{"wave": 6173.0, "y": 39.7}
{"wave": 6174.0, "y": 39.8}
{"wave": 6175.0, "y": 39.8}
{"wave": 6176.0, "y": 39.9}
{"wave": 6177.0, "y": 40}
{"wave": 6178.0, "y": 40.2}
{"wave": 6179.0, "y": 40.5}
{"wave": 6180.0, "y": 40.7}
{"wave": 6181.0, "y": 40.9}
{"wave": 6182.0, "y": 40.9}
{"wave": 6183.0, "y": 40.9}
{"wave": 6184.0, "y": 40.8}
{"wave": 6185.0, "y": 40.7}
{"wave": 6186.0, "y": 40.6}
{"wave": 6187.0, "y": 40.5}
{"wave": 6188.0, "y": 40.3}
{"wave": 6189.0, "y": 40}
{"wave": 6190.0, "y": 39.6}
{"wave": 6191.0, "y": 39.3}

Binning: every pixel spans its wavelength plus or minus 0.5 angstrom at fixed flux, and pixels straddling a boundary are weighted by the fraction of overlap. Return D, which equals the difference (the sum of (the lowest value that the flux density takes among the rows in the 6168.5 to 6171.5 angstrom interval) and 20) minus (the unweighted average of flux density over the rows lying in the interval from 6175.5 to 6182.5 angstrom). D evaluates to 18.9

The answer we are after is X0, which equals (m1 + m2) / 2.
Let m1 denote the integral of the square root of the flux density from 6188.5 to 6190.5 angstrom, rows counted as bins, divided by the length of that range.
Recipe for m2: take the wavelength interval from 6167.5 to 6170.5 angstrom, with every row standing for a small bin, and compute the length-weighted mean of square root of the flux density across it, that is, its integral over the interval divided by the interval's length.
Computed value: 6.29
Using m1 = 6.31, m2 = 6.27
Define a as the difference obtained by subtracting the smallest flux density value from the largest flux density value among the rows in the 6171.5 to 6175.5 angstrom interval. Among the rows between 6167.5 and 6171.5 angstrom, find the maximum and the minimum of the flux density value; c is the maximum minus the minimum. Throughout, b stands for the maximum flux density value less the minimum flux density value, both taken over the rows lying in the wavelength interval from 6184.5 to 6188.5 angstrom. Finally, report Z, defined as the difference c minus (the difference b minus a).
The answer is 0.30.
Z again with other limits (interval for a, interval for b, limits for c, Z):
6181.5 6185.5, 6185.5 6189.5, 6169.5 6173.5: -0.20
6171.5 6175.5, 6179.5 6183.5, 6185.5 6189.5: 0.50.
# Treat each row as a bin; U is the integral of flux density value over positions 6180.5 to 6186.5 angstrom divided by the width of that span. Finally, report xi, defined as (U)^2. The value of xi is 1665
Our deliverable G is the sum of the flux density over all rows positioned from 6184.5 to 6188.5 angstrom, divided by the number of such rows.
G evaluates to 40.5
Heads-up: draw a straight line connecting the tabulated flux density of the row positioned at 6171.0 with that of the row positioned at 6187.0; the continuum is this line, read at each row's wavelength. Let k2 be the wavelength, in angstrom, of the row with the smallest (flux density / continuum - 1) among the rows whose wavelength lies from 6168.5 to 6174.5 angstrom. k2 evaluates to 6169.0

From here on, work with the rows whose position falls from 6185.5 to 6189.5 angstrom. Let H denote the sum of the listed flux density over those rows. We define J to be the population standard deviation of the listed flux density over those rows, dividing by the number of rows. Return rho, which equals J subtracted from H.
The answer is 161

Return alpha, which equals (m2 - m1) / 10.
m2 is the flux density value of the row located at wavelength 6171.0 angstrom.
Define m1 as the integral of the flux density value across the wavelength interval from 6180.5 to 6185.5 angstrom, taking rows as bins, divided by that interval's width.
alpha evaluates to -0.12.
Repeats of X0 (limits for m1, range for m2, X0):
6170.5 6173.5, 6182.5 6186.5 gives 6.34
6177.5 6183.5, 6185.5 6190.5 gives 6.36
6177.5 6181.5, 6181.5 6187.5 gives 6.38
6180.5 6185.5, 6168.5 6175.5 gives 6.34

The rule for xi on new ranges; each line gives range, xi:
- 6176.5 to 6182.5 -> 1643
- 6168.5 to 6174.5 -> 1568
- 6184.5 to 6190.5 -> 1623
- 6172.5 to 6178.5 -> 1592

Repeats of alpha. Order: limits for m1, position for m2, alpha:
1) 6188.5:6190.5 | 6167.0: -0.12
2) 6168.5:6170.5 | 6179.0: 0.11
